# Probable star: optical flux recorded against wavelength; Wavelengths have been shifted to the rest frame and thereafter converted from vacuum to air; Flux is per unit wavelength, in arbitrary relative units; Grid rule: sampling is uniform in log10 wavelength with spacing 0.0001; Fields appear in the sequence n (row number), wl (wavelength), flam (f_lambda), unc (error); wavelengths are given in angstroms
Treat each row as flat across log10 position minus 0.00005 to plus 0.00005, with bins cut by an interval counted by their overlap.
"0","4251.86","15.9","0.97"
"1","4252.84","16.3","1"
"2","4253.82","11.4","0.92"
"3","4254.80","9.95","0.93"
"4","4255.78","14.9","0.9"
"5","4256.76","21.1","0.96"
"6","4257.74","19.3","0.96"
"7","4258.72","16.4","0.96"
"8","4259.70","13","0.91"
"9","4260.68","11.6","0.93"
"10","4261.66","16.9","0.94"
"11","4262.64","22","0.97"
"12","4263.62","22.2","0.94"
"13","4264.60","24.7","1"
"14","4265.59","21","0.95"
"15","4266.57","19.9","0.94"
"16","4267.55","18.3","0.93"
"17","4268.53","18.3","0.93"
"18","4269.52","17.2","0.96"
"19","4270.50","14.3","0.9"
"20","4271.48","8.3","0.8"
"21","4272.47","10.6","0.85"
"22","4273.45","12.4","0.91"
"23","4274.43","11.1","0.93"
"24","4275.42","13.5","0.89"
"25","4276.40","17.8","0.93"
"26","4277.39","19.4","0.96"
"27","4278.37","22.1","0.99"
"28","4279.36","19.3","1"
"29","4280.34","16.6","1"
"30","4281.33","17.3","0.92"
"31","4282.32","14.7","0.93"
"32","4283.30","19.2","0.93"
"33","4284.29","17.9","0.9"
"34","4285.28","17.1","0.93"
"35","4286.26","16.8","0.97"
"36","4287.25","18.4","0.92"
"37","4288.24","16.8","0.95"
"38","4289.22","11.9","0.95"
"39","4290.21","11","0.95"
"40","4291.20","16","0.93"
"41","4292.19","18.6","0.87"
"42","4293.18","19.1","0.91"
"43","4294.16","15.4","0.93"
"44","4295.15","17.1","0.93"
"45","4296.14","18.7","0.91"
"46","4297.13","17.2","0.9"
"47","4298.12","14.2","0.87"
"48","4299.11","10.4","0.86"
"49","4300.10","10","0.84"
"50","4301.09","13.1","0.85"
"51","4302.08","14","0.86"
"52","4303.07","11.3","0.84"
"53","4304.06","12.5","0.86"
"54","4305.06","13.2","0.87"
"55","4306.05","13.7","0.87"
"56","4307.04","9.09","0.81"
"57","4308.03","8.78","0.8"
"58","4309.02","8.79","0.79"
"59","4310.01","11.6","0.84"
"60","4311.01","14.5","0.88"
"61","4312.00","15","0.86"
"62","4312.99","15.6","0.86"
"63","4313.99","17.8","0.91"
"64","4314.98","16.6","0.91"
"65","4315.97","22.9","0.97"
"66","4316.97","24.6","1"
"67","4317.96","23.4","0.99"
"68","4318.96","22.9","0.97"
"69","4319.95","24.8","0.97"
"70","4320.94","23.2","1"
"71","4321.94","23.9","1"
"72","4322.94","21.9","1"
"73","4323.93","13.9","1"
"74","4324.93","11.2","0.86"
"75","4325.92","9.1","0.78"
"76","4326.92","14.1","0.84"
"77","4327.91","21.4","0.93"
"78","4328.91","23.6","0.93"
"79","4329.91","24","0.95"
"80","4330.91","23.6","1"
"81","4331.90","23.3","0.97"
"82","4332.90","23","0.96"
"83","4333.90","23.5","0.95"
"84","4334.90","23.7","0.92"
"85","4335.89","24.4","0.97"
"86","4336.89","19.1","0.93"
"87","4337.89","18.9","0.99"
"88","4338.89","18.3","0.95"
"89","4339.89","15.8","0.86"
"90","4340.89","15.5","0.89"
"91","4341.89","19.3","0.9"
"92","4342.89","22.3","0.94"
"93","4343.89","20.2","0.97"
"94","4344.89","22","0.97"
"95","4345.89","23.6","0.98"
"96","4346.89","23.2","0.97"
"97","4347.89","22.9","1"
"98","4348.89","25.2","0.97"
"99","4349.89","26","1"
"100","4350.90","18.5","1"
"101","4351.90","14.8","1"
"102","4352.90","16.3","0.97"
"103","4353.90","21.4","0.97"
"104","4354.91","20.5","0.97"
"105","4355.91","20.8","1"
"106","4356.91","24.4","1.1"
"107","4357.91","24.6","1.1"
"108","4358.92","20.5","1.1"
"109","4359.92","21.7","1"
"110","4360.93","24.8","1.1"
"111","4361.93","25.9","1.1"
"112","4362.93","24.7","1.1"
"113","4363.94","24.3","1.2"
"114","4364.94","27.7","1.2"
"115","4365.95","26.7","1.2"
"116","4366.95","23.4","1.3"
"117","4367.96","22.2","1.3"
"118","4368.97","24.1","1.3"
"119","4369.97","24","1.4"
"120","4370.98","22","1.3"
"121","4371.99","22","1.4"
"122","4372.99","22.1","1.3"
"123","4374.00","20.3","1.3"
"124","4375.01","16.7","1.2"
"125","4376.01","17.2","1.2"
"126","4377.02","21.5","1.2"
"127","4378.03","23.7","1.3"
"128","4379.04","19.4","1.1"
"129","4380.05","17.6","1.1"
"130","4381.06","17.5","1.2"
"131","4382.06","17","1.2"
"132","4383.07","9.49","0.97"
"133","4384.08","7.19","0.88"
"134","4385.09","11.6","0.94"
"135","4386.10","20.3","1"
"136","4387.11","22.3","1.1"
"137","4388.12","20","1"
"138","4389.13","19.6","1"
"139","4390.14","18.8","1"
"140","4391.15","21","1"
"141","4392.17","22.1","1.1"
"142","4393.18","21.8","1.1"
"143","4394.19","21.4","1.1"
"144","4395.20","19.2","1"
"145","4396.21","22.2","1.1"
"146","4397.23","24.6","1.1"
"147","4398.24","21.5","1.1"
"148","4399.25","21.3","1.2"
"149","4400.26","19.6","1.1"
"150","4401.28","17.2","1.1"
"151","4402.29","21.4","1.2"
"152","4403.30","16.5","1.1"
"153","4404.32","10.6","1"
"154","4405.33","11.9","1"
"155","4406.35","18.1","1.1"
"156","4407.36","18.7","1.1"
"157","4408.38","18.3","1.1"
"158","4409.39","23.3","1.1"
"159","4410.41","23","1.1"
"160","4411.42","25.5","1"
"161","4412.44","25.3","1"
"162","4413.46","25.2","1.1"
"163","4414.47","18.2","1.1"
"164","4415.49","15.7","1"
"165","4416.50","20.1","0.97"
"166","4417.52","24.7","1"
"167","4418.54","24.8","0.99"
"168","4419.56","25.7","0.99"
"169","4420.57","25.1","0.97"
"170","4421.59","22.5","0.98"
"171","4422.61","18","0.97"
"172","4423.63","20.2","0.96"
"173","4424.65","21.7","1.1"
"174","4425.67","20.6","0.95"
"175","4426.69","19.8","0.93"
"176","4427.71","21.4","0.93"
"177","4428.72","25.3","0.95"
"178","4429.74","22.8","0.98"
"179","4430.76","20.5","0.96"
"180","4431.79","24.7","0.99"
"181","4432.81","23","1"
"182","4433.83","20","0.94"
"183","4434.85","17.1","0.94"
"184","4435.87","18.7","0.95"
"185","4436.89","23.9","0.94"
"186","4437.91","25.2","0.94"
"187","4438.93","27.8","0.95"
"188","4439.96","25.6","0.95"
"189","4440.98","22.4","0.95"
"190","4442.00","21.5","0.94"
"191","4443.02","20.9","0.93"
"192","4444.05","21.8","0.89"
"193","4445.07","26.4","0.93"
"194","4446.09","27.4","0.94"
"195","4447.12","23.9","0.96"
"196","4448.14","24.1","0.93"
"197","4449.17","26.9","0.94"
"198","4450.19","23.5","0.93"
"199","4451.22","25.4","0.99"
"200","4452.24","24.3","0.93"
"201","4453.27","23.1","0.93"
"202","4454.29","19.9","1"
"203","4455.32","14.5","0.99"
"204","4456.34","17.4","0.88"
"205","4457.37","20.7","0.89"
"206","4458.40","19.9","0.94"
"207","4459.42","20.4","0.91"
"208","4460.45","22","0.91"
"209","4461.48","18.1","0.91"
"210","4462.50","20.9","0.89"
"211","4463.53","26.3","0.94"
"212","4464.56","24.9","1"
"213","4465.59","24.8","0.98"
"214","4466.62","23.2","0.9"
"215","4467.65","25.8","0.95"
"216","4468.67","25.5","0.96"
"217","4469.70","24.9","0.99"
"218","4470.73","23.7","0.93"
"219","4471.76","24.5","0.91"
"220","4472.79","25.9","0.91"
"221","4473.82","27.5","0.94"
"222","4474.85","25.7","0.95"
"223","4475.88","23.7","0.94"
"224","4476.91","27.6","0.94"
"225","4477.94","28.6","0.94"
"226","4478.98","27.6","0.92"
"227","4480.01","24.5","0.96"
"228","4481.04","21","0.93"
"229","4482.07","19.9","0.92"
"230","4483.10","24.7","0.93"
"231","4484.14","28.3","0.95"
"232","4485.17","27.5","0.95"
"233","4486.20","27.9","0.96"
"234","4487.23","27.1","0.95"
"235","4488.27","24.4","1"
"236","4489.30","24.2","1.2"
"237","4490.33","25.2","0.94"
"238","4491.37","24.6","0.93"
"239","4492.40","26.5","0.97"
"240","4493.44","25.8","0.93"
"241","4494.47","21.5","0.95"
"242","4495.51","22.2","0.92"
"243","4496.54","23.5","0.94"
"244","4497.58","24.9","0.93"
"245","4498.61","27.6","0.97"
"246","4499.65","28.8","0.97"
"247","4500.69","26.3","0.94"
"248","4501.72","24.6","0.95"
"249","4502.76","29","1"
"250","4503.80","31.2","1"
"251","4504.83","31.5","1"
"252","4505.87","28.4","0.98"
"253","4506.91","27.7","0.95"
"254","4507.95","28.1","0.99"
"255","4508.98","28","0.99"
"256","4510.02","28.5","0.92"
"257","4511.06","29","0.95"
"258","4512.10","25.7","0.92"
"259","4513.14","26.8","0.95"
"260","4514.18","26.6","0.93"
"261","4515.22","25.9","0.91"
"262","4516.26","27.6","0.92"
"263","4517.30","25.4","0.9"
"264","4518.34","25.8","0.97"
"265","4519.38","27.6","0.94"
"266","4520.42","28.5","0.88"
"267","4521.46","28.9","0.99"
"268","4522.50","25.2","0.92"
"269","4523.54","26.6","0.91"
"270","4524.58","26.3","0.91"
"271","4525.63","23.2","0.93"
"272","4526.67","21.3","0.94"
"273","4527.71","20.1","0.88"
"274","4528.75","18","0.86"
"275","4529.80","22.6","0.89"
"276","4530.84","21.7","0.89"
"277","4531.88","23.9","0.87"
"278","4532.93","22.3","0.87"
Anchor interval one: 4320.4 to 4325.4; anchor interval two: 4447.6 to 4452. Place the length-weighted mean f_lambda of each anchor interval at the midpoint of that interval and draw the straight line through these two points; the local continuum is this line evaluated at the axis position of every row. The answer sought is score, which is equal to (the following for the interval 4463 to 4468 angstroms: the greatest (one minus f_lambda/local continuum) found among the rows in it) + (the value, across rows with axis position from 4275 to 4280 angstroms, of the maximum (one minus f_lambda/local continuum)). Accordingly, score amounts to 0.3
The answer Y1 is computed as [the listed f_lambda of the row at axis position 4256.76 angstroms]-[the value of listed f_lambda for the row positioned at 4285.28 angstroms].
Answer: 4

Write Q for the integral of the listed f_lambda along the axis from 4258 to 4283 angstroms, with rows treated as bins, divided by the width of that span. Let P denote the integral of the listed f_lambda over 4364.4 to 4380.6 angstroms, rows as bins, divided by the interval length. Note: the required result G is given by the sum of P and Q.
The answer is 38.7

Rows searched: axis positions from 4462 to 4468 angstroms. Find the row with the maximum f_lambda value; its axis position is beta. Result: 4463.53 angstroms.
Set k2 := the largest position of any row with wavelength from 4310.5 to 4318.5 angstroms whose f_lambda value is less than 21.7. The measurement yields 4314.98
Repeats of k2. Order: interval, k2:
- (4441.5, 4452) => 4443.02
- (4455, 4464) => 4462.50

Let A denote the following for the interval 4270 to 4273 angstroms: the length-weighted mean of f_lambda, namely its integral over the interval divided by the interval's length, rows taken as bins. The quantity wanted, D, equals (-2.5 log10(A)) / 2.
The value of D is -1.31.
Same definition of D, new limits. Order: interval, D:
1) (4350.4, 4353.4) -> -1.52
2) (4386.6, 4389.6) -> -1.64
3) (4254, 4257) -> -1.45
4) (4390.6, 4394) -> -1.67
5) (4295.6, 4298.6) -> -1.53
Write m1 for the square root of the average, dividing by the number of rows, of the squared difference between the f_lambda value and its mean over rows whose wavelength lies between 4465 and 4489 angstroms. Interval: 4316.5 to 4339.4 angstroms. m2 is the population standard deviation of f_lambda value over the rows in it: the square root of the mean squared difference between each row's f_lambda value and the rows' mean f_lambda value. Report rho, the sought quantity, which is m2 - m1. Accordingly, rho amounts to 2.3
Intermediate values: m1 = 2.2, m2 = 4.46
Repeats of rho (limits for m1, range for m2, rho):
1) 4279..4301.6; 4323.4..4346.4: 1.6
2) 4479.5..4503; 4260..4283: 1.8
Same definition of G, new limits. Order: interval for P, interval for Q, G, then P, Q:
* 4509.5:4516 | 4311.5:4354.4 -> 47.4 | 27.1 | 20.3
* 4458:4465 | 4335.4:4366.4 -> 43.5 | 21.8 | 21.7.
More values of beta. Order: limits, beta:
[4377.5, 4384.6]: 4378.03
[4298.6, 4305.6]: 4302.08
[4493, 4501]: 4499.65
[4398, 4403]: 4398.24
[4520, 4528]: 4521.46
